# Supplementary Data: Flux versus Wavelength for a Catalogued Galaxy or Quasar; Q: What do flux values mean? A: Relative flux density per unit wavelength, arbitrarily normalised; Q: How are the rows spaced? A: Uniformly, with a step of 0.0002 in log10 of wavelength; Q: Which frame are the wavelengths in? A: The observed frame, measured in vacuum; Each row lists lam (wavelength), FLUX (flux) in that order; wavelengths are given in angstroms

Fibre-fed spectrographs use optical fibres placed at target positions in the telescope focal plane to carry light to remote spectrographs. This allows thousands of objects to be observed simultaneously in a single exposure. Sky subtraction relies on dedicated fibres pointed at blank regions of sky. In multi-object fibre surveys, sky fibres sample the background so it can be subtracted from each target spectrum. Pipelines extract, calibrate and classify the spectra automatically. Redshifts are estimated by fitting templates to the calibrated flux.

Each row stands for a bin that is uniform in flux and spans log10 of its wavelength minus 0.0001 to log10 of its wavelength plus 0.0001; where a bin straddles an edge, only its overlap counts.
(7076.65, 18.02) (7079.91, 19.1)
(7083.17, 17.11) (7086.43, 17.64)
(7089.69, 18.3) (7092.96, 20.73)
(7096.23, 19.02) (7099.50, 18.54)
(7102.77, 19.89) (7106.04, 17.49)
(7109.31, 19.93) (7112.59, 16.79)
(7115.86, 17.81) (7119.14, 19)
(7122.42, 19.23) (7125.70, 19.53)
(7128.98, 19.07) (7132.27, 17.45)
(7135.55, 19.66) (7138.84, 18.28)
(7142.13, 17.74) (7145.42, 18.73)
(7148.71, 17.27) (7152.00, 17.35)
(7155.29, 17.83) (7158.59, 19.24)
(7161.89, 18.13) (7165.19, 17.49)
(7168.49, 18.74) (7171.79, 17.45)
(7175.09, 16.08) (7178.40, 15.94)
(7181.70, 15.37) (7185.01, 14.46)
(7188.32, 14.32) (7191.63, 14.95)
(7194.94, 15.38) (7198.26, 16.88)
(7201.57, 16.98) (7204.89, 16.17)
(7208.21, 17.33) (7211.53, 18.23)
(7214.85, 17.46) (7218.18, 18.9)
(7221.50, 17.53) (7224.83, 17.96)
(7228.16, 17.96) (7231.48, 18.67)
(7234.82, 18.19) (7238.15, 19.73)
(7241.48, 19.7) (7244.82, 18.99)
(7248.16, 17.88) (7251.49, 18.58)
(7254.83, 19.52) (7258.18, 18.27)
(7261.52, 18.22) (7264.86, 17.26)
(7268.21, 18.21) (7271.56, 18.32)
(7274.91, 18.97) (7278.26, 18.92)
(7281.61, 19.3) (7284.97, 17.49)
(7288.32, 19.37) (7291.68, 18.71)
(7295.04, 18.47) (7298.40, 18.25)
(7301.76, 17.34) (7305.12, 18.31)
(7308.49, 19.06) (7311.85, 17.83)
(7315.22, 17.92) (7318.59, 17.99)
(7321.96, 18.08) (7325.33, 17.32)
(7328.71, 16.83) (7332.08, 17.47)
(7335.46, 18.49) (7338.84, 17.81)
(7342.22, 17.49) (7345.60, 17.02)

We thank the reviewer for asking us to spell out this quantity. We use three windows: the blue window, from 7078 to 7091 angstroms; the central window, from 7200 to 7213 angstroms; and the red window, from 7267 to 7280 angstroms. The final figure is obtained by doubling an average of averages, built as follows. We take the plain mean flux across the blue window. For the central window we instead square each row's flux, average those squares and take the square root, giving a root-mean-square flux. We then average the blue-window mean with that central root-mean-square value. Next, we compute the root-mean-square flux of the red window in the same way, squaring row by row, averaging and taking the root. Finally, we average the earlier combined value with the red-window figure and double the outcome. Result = 36.2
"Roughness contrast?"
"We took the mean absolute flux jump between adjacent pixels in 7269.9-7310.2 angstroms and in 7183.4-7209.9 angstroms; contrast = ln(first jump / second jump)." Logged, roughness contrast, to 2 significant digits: 0.13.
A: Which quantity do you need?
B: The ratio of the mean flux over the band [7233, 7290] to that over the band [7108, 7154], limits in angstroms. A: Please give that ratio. 1.01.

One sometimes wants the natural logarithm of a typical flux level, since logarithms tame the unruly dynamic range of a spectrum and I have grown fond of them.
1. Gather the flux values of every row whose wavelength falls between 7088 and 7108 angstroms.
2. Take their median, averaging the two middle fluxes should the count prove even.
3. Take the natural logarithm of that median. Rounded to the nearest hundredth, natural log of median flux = 2.93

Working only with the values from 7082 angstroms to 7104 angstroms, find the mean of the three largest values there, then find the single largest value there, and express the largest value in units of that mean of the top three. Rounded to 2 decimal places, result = 1.04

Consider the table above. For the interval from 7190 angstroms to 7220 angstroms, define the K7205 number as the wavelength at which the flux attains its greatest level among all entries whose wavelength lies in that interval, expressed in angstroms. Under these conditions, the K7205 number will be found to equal 7218.18 angstroms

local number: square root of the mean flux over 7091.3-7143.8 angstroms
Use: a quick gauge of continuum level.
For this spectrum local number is 4.33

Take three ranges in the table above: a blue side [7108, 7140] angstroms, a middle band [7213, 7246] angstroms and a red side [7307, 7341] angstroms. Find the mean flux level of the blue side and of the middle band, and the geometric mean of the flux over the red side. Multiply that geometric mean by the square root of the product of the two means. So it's 332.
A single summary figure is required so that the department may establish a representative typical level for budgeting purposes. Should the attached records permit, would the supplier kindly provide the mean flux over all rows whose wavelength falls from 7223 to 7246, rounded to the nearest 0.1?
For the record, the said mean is 18.7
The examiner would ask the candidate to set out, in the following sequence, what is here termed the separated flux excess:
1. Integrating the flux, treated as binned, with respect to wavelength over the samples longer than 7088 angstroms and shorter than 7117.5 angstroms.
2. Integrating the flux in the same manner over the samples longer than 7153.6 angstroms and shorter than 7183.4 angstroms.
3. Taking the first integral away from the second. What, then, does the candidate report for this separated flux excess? -35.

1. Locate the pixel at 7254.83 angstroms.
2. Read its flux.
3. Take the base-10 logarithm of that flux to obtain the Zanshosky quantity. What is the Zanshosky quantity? 1.29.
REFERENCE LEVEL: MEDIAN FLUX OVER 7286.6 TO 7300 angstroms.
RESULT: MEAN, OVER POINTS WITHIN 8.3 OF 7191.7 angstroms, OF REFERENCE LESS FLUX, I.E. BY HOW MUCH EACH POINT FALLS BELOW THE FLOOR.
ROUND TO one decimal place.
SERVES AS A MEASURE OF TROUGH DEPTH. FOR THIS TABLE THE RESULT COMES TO 3.4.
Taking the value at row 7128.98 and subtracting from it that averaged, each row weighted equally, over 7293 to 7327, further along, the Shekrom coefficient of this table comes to 1.0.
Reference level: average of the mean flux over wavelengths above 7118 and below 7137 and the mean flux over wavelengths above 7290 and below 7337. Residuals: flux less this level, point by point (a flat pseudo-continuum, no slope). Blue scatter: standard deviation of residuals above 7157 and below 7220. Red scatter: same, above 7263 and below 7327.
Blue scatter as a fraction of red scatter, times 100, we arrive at 226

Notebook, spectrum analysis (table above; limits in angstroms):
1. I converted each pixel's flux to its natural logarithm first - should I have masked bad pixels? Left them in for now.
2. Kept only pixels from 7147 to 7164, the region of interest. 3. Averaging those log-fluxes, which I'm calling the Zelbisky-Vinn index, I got 2.89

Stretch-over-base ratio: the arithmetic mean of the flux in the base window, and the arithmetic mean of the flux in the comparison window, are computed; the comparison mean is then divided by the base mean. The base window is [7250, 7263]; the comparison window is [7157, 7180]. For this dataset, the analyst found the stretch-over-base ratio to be 0.94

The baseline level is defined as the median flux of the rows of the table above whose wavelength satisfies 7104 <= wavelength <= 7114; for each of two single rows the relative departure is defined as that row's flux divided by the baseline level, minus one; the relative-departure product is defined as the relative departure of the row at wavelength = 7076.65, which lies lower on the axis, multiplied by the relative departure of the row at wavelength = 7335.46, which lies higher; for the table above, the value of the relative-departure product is 0.002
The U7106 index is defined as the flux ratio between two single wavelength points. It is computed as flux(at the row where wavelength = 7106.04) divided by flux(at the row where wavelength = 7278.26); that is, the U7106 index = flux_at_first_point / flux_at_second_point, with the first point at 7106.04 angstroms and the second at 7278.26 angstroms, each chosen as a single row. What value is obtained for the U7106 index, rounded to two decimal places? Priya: 0.92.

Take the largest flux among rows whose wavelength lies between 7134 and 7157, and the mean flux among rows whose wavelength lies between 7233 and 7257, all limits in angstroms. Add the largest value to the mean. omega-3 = 38.6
